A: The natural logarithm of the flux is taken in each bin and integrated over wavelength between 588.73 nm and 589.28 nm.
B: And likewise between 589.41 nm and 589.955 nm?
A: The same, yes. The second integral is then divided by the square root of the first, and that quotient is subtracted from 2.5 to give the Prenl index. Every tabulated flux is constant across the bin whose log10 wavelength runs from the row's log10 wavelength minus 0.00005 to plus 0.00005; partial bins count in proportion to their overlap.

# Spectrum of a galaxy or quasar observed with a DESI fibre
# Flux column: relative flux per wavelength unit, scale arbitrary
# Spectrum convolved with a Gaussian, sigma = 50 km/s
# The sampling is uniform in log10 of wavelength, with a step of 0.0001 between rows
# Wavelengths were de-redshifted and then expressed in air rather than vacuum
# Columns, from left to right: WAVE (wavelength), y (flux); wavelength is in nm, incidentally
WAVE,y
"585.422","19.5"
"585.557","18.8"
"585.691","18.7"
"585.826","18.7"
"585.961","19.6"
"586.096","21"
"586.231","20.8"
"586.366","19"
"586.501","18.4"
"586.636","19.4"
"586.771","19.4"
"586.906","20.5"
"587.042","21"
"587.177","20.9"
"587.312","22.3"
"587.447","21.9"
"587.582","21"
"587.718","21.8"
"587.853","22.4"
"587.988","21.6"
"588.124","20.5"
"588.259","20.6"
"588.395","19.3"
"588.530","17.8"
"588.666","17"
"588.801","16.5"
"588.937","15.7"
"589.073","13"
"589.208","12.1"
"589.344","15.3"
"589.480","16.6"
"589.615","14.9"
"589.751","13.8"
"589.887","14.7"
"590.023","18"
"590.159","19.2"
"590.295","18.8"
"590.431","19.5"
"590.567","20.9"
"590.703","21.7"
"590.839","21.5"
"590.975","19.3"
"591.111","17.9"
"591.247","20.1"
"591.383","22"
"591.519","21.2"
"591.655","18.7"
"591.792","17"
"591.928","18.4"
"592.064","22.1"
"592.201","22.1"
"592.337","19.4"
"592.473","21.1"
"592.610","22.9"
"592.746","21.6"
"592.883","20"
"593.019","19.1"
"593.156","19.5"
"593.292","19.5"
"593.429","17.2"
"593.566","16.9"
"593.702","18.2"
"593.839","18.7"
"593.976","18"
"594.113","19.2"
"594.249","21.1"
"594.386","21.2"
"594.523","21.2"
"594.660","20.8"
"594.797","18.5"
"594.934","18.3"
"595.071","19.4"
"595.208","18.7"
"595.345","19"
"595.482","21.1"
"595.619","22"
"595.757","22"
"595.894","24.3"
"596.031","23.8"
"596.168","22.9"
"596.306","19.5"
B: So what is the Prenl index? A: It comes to 1.3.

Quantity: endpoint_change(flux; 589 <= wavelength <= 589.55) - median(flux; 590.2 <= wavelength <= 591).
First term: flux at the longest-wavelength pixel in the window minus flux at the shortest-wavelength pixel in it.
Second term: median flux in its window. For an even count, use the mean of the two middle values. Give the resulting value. -16.6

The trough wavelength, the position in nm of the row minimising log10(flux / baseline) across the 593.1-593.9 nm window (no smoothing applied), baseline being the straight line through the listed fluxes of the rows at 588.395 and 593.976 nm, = 593.566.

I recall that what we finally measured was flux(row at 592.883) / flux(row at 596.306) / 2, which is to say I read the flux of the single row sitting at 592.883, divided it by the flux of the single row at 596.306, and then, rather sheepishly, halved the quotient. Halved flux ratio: 0.51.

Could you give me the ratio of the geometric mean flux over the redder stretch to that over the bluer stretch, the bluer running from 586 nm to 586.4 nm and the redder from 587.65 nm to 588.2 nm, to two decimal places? 1.07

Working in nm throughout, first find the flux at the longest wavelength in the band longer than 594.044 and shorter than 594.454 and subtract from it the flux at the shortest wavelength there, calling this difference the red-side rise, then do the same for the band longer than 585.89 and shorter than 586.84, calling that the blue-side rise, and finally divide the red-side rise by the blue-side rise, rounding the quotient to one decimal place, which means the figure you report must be -10.0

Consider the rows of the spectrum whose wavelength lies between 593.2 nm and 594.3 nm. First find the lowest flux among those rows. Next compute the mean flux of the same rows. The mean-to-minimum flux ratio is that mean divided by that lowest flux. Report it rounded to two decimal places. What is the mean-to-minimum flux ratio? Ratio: 1.10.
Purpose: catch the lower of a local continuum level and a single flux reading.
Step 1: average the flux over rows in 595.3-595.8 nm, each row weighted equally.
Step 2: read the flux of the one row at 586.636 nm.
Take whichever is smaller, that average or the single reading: 19.4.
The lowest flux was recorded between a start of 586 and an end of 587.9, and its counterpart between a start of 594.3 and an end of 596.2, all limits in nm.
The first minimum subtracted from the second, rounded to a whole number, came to 0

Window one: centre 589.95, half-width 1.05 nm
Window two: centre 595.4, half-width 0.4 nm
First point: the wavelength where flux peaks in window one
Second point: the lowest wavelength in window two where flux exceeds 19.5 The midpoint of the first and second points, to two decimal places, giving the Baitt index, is 593.09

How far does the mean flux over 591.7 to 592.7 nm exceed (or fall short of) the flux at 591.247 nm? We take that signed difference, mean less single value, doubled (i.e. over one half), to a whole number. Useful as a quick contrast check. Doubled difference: 1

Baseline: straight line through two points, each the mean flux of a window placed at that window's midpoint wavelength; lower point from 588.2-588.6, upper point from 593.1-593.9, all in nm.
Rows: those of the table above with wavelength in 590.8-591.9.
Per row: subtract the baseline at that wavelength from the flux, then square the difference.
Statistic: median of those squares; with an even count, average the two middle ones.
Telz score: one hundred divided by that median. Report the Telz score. 44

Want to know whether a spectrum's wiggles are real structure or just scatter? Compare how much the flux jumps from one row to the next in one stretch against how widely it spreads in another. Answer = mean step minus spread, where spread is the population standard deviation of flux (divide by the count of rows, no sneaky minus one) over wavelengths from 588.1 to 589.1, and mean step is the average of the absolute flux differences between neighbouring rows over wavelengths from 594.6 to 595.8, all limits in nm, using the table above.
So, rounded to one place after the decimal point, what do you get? -1.5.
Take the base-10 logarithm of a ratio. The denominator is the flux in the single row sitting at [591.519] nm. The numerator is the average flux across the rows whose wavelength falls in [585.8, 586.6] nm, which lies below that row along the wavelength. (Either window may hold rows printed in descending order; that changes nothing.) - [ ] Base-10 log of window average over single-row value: -0.034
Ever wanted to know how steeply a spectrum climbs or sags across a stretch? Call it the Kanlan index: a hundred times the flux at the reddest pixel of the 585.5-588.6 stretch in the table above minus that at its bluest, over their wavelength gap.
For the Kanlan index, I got -34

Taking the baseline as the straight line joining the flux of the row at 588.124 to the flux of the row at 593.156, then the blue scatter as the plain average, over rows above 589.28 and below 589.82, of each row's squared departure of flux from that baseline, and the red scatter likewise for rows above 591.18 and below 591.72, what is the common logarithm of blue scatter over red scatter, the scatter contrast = 1.14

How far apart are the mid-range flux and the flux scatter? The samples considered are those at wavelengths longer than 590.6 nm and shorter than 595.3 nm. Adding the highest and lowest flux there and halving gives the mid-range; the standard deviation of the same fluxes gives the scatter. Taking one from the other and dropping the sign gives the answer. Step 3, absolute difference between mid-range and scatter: 18.3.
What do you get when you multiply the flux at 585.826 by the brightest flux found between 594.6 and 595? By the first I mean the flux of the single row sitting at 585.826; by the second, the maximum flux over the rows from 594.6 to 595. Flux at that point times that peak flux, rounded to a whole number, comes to 389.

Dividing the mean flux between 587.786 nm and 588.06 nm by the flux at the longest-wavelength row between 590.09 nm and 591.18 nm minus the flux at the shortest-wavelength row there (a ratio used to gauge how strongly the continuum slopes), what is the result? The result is -17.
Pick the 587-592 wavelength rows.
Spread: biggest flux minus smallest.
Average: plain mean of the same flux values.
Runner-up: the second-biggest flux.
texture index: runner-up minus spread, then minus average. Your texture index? -6.8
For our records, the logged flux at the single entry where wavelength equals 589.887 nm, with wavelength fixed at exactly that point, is 14.7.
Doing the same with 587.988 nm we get 21.6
